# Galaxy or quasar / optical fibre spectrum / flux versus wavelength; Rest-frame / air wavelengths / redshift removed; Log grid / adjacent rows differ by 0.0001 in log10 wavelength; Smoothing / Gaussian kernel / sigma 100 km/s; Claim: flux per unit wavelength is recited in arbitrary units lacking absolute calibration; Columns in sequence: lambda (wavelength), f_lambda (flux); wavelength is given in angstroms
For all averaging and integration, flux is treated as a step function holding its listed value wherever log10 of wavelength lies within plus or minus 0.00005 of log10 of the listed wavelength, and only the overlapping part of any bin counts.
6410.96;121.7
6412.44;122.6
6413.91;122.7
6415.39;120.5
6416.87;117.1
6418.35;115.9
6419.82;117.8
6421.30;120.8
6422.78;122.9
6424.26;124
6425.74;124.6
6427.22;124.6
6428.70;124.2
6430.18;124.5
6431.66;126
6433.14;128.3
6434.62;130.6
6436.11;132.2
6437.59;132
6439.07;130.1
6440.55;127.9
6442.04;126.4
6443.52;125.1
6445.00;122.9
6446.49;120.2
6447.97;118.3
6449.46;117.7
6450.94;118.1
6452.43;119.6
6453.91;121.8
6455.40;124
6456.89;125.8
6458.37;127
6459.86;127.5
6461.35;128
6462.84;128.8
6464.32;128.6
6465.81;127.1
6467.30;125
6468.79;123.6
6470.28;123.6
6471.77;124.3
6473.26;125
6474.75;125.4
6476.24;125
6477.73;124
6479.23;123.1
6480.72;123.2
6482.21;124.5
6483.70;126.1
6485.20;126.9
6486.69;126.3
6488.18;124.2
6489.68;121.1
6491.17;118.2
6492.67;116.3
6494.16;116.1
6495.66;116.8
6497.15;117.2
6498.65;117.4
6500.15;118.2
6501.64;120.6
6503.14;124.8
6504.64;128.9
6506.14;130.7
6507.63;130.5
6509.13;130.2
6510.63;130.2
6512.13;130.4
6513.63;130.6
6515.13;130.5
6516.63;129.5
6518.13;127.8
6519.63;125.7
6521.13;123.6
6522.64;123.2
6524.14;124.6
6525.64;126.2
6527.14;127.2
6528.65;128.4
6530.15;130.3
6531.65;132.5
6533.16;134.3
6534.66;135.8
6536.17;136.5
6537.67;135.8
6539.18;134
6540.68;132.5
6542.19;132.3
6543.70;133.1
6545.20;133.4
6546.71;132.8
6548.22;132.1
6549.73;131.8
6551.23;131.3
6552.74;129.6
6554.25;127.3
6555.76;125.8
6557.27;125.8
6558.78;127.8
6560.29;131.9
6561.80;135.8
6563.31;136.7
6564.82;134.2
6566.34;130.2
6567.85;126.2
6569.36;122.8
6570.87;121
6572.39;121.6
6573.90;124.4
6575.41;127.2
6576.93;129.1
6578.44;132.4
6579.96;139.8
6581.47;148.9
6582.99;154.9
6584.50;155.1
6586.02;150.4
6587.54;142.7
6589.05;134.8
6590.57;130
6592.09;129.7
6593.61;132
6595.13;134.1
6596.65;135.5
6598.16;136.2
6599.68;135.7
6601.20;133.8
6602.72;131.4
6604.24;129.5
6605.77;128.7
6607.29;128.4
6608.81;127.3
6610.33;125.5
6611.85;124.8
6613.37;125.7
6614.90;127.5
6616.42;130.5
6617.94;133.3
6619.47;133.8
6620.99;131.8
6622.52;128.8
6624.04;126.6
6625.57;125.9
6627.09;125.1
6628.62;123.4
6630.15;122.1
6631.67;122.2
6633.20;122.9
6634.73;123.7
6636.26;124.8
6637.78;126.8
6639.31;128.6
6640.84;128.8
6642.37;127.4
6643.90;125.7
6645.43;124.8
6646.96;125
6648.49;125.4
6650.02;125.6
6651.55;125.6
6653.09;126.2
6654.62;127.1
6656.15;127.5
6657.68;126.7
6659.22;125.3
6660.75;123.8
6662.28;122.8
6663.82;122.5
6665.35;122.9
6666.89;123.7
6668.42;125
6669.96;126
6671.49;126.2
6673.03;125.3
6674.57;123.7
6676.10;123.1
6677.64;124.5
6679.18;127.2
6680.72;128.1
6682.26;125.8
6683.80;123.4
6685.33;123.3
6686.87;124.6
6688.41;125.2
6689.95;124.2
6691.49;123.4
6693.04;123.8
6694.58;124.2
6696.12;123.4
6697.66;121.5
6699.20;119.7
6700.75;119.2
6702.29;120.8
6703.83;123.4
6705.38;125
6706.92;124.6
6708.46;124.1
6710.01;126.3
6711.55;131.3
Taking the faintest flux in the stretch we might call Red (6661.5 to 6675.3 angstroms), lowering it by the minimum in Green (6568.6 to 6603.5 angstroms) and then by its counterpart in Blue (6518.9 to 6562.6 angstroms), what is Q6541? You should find -122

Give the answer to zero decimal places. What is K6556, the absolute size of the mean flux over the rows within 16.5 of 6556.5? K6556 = 130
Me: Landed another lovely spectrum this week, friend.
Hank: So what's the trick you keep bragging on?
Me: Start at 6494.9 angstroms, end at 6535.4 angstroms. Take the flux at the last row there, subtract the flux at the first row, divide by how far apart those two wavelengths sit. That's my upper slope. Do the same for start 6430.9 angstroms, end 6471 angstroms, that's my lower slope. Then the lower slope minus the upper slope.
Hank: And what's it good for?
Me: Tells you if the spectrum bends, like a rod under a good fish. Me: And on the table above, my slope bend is -0.55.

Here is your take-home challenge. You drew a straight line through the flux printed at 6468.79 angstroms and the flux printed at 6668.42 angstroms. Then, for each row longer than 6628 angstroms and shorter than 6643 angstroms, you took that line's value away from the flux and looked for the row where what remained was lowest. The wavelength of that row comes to 6630.15 angstroms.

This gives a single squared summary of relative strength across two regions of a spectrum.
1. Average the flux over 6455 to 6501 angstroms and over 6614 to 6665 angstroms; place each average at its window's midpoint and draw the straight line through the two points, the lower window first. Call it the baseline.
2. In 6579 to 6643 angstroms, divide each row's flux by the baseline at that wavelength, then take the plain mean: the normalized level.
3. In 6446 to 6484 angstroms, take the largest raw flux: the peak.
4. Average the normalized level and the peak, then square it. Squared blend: 4215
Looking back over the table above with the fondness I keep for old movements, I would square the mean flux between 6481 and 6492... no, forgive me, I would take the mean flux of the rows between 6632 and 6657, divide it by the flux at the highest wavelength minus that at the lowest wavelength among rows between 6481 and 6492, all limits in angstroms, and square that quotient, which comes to 400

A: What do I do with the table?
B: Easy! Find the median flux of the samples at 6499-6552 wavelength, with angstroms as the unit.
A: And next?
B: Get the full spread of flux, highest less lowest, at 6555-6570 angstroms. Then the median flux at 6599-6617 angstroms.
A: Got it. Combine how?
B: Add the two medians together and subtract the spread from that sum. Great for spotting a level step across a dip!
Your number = 245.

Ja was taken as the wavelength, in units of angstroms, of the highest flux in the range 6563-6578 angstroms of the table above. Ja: 6563.31 angstroms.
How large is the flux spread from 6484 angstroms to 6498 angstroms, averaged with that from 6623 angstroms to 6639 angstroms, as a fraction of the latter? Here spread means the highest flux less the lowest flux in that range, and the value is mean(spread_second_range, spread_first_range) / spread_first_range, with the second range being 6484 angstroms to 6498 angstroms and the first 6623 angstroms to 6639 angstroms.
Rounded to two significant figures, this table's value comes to 1.6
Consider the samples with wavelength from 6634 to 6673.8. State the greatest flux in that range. 128.8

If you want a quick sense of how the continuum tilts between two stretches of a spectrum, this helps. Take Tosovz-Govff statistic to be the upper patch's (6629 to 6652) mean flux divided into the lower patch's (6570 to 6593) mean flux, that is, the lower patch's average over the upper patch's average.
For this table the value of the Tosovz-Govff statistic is 1.09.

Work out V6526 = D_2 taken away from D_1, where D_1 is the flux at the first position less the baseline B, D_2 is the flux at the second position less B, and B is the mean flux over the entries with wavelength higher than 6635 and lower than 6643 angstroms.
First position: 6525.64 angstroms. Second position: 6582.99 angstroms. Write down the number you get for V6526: -29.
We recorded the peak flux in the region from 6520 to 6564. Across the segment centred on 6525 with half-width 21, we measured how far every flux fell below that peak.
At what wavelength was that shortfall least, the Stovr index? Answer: 6536.17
